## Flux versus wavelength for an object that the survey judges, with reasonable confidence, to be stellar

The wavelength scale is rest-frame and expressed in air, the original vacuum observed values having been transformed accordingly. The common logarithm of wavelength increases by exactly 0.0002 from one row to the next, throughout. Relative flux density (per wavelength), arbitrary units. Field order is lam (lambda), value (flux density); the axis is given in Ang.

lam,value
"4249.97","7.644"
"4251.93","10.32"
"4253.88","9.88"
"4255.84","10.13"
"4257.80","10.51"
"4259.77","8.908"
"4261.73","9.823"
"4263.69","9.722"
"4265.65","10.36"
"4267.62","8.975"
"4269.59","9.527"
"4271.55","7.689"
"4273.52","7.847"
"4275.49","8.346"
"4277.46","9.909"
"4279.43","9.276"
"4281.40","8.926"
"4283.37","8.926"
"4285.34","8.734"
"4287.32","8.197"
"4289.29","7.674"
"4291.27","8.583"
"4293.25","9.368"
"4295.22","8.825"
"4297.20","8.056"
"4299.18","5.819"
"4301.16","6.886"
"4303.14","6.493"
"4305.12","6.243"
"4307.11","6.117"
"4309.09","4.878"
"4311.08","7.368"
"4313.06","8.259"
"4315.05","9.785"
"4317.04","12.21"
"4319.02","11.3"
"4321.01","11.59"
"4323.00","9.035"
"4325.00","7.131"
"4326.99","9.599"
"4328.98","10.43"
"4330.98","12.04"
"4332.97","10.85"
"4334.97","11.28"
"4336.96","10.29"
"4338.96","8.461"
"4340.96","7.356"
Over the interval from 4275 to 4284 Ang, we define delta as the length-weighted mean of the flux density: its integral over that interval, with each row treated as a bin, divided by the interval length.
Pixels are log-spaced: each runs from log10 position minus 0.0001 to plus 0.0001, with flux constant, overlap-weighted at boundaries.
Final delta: 9.1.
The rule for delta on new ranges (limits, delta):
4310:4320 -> 9.7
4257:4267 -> 9.8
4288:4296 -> 8.6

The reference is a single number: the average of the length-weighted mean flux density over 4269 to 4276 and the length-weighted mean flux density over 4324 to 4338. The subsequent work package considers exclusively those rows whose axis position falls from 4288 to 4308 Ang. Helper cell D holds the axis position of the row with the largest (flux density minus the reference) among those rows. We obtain 4293.25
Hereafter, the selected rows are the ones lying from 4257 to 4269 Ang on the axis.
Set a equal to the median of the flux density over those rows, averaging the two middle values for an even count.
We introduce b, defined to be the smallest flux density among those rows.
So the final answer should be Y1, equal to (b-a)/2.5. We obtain -0.3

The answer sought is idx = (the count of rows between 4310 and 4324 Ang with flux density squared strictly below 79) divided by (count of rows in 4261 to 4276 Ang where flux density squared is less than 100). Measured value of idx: 0.29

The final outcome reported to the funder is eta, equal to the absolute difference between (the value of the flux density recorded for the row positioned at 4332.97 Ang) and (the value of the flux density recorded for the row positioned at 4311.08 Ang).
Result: 3.5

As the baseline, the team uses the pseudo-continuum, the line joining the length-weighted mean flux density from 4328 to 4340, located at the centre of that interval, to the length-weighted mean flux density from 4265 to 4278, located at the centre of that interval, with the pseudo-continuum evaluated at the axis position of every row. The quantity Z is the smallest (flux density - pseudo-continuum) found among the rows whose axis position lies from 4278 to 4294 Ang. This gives -1.7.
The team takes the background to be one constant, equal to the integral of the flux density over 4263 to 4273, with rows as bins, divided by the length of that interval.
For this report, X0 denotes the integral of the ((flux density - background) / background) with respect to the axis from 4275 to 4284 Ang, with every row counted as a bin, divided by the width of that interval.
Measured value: -0.01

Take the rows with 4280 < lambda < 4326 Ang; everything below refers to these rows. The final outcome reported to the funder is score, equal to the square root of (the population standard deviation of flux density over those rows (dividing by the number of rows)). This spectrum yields 1.3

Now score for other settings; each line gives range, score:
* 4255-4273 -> 0.9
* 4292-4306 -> 1.1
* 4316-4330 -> 1.3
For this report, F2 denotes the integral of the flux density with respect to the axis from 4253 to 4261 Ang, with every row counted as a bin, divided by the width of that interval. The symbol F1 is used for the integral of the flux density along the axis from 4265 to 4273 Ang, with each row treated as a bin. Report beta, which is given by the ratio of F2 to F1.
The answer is 0.14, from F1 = 72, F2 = 9.85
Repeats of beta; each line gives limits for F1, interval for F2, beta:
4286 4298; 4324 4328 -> 0.08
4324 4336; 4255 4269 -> 0.08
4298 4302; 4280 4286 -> 0.35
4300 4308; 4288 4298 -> 0.17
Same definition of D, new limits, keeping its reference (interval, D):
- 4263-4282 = 4265.65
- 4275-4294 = 4277.46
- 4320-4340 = 4330.98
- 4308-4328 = 4317.04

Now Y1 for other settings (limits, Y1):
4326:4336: -0.5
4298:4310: -0.5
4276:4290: -0.5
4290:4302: -1.0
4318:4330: -1.2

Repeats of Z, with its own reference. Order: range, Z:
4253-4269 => 0.2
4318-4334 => -3.2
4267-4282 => -1.2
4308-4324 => -5.0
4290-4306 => -3.8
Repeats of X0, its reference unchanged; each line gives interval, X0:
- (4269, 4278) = -0.07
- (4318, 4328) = 0.06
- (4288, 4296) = -0.06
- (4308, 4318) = -0.08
